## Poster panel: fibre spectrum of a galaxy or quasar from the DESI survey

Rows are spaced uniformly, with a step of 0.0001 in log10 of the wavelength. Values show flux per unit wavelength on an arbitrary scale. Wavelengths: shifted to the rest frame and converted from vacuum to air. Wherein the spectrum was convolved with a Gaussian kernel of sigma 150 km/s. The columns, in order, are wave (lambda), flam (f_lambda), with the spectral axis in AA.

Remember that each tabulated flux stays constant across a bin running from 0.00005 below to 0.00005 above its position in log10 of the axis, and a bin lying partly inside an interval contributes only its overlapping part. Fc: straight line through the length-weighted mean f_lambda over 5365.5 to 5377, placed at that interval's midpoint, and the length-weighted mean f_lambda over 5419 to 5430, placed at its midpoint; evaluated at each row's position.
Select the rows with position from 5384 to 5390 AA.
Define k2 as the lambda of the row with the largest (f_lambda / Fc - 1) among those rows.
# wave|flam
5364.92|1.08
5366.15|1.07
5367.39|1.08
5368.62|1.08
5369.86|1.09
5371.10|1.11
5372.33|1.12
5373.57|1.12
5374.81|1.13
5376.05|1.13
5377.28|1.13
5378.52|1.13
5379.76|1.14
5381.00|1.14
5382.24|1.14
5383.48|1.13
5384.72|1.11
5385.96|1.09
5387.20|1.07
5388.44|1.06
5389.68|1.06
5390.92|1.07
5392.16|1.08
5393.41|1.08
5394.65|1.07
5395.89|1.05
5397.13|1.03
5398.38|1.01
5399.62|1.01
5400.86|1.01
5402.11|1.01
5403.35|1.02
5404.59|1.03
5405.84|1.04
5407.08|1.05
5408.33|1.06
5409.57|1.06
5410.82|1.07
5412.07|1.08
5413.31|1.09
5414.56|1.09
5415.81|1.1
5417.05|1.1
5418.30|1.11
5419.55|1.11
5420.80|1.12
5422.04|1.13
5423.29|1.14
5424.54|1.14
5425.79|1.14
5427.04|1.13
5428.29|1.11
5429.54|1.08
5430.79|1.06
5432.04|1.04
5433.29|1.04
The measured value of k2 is 5384.72 AA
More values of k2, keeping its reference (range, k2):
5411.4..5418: 5415.81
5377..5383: 5379.76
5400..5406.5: 5405.84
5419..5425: 5423.29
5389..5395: 5392.16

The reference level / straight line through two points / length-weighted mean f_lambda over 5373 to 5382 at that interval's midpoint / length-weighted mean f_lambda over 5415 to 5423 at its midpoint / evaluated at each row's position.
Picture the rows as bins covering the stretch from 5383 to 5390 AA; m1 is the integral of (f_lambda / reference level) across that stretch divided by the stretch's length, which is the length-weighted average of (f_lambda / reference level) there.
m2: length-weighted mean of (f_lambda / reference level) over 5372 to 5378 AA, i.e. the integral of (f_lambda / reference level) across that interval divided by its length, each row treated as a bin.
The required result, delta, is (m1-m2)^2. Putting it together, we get 0.0009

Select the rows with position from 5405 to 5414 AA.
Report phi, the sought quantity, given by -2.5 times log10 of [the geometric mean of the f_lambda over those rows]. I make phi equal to -0.068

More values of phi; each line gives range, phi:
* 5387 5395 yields -0.073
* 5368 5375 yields -0.112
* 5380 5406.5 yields -0.065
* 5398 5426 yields -0.077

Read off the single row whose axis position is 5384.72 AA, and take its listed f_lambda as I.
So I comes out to 1.11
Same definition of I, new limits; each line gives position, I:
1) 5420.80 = 1.12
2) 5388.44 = 1.06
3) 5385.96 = 1.09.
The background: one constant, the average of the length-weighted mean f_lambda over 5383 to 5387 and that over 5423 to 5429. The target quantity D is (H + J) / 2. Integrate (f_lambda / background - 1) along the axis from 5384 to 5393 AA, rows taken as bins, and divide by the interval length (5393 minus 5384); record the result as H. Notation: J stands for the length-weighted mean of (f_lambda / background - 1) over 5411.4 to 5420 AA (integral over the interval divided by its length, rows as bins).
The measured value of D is -0.027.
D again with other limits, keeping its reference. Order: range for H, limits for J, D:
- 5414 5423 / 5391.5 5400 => -0.035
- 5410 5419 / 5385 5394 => -0.031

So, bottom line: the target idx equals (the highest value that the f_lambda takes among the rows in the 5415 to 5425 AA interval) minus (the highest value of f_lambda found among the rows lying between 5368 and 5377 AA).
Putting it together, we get 0.010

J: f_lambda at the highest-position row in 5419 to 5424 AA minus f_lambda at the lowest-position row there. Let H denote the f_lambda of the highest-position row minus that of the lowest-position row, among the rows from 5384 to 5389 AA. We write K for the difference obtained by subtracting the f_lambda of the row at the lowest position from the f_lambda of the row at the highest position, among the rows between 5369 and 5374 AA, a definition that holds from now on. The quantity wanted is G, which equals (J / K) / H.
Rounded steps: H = -0.050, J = 0.030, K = 0.030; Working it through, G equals -20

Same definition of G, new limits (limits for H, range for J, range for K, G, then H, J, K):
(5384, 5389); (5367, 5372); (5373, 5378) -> -60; -0.050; 0.030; 0.010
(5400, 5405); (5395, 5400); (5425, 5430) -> 33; 0.020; -0.040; -0.060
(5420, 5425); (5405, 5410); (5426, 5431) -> -14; 0.020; 0.020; -0.070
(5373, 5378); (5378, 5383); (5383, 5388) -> -17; 0.010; 0.010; -0.060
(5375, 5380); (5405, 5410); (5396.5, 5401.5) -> -100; 0.010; 0.020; -0.020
